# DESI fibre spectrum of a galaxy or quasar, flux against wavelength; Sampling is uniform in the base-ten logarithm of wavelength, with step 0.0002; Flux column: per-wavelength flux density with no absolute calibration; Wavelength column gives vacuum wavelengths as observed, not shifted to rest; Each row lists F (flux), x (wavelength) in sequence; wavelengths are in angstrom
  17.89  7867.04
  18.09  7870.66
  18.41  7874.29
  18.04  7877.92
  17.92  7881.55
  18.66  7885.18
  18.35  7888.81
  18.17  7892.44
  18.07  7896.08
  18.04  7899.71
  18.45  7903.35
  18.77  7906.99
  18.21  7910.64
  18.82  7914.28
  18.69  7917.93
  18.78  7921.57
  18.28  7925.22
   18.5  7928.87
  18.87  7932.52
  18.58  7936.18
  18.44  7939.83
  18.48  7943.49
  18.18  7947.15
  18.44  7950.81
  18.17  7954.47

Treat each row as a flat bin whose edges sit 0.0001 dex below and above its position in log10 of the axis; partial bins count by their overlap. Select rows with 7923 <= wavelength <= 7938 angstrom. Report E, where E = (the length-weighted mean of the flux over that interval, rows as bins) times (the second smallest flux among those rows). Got 343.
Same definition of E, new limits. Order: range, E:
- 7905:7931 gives 340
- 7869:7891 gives 329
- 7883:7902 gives 330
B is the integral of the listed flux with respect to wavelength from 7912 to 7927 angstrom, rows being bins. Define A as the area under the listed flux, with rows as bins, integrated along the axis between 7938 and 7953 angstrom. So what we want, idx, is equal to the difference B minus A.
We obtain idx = 4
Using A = 276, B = 280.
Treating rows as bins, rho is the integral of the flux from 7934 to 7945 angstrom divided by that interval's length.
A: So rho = 18.51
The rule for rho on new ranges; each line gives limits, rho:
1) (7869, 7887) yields 18.22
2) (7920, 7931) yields 18.53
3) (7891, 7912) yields 18.28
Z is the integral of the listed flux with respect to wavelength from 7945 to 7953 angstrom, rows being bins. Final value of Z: 147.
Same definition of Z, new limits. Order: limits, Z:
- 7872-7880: 145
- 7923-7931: 147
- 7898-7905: 128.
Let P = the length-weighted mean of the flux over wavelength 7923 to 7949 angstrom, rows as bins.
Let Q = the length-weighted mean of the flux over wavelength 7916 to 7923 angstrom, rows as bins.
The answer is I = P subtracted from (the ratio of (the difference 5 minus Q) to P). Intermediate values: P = 18.5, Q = 18.7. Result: -19.2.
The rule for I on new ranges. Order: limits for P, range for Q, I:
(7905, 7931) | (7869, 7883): -19.3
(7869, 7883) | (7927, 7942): -18.9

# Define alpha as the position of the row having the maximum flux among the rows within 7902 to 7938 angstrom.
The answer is 7932.52 angstrom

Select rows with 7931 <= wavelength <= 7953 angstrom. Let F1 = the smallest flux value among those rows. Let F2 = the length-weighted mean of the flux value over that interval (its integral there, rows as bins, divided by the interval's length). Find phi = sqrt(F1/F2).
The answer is 0.992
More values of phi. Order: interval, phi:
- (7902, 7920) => 0.990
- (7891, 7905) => 0.996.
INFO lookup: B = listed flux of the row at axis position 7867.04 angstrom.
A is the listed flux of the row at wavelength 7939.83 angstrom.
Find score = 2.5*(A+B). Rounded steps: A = 18.44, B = 17.89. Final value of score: 90.8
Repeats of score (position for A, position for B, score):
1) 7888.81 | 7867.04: 90.6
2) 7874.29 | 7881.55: 90.8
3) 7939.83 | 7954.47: 91.5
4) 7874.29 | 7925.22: 91.7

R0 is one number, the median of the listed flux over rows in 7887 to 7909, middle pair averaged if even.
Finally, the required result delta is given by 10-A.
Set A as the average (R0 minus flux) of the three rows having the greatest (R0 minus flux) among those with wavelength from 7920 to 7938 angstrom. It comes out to 10.19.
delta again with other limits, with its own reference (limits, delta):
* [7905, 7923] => 10.30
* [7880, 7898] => 9.79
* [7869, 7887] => 9.76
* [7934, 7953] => 10.09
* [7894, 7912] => 9.85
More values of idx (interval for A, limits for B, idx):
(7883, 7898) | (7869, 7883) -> -21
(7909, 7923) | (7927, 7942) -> 18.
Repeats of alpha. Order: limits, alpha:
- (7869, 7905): 7885.18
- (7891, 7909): 7906.99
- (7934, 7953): 7936.18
